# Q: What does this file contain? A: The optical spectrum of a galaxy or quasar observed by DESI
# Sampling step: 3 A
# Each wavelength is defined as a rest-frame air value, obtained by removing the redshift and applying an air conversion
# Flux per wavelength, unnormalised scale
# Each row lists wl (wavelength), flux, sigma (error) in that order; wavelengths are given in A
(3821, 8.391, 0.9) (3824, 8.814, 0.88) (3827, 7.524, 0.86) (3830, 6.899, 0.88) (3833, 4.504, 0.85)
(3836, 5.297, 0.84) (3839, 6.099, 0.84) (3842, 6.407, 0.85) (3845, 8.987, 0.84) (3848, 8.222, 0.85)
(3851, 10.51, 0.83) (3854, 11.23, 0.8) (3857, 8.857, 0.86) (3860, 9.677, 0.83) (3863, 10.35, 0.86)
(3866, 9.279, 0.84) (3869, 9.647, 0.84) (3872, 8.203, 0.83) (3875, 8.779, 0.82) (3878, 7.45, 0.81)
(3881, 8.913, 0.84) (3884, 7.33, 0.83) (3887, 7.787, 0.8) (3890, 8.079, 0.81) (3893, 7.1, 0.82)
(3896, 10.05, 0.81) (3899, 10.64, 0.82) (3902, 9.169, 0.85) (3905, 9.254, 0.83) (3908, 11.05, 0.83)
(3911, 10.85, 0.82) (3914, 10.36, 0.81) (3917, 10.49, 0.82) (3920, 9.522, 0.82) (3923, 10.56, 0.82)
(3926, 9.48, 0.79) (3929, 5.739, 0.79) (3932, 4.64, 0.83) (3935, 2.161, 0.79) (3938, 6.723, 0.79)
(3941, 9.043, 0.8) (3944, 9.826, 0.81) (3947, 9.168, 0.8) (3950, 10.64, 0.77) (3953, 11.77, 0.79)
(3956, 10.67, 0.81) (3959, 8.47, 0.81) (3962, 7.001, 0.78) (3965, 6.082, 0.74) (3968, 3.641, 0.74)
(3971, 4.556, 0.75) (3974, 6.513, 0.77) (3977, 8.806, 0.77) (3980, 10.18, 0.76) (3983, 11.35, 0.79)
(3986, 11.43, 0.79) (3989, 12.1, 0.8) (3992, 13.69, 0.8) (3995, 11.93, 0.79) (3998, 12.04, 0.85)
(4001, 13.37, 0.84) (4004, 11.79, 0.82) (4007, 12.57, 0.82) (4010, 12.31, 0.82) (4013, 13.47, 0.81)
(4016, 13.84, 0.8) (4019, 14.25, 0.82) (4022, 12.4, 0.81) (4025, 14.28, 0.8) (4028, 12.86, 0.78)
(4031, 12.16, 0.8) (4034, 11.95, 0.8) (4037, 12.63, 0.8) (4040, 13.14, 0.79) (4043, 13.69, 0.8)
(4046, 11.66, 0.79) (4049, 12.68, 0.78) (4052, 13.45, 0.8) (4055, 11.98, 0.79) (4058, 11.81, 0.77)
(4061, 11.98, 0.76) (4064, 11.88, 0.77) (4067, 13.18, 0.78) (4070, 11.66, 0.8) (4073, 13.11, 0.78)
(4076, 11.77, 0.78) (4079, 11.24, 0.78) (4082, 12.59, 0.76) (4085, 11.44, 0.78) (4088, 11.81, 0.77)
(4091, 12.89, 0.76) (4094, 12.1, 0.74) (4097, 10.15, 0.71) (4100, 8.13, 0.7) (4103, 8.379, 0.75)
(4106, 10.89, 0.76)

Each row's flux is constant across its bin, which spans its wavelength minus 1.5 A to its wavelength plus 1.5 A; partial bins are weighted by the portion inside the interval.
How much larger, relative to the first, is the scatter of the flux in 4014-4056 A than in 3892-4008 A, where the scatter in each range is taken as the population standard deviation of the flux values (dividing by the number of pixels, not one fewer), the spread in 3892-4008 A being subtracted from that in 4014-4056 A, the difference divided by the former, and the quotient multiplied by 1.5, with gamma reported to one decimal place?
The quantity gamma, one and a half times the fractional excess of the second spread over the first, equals -1.0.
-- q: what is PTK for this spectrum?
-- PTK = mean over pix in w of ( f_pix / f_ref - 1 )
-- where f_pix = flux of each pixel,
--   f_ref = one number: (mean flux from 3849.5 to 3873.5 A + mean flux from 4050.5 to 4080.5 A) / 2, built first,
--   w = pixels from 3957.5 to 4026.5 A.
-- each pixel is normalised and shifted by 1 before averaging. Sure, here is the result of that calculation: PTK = -0.02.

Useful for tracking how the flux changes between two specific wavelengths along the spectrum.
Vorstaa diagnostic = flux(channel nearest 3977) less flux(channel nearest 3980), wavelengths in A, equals -1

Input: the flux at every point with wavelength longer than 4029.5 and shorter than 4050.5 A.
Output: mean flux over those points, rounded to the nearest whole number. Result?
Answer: 13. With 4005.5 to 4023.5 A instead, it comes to 13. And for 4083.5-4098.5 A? 12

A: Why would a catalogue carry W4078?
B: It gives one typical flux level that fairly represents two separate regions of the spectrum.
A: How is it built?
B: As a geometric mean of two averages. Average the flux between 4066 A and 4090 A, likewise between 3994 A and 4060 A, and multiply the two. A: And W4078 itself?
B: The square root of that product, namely 12.4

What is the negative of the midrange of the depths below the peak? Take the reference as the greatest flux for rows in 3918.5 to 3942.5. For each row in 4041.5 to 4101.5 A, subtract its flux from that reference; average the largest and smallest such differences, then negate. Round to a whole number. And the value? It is 0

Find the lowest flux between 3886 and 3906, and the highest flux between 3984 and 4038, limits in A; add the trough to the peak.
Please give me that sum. 21.4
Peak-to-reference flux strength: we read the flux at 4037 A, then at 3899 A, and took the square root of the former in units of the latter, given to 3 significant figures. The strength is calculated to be 1.09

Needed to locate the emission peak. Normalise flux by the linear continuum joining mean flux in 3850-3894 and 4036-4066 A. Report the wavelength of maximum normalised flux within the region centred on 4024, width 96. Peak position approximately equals 3992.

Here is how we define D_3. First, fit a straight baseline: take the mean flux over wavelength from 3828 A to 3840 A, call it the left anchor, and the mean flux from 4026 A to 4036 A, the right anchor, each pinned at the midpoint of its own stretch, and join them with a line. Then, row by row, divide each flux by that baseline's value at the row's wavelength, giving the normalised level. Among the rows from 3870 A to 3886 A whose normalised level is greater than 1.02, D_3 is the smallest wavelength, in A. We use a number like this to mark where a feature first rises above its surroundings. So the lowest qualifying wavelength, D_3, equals 3872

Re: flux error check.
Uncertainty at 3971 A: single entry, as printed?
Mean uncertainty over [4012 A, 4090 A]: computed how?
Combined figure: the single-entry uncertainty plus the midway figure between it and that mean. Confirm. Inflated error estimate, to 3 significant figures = 1.52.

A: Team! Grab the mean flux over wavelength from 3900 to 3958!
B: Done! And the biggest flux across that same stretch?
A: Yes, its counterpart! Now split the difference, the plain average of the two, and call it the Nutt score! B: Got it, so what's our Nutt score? 10.4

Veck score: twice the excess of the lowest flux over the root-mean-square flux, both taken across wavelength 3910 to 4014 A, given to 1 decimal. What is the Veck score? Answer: -15.6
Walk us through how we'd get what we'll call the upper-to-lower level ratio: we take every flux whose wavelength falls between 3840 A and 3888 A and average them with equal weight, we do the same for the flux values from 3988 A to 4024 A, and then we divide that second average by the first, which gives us 1.45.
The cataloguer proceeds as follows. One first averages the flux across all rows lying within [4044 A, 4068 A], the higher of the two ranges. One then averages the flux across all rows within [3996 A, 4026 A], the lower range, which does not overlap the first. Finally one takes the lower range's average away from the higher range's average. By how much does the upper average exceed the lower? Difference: -0.7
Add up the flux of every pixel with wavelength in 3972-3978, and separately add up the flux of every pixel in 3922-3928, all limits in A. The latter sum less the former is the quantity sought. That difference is 4.7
